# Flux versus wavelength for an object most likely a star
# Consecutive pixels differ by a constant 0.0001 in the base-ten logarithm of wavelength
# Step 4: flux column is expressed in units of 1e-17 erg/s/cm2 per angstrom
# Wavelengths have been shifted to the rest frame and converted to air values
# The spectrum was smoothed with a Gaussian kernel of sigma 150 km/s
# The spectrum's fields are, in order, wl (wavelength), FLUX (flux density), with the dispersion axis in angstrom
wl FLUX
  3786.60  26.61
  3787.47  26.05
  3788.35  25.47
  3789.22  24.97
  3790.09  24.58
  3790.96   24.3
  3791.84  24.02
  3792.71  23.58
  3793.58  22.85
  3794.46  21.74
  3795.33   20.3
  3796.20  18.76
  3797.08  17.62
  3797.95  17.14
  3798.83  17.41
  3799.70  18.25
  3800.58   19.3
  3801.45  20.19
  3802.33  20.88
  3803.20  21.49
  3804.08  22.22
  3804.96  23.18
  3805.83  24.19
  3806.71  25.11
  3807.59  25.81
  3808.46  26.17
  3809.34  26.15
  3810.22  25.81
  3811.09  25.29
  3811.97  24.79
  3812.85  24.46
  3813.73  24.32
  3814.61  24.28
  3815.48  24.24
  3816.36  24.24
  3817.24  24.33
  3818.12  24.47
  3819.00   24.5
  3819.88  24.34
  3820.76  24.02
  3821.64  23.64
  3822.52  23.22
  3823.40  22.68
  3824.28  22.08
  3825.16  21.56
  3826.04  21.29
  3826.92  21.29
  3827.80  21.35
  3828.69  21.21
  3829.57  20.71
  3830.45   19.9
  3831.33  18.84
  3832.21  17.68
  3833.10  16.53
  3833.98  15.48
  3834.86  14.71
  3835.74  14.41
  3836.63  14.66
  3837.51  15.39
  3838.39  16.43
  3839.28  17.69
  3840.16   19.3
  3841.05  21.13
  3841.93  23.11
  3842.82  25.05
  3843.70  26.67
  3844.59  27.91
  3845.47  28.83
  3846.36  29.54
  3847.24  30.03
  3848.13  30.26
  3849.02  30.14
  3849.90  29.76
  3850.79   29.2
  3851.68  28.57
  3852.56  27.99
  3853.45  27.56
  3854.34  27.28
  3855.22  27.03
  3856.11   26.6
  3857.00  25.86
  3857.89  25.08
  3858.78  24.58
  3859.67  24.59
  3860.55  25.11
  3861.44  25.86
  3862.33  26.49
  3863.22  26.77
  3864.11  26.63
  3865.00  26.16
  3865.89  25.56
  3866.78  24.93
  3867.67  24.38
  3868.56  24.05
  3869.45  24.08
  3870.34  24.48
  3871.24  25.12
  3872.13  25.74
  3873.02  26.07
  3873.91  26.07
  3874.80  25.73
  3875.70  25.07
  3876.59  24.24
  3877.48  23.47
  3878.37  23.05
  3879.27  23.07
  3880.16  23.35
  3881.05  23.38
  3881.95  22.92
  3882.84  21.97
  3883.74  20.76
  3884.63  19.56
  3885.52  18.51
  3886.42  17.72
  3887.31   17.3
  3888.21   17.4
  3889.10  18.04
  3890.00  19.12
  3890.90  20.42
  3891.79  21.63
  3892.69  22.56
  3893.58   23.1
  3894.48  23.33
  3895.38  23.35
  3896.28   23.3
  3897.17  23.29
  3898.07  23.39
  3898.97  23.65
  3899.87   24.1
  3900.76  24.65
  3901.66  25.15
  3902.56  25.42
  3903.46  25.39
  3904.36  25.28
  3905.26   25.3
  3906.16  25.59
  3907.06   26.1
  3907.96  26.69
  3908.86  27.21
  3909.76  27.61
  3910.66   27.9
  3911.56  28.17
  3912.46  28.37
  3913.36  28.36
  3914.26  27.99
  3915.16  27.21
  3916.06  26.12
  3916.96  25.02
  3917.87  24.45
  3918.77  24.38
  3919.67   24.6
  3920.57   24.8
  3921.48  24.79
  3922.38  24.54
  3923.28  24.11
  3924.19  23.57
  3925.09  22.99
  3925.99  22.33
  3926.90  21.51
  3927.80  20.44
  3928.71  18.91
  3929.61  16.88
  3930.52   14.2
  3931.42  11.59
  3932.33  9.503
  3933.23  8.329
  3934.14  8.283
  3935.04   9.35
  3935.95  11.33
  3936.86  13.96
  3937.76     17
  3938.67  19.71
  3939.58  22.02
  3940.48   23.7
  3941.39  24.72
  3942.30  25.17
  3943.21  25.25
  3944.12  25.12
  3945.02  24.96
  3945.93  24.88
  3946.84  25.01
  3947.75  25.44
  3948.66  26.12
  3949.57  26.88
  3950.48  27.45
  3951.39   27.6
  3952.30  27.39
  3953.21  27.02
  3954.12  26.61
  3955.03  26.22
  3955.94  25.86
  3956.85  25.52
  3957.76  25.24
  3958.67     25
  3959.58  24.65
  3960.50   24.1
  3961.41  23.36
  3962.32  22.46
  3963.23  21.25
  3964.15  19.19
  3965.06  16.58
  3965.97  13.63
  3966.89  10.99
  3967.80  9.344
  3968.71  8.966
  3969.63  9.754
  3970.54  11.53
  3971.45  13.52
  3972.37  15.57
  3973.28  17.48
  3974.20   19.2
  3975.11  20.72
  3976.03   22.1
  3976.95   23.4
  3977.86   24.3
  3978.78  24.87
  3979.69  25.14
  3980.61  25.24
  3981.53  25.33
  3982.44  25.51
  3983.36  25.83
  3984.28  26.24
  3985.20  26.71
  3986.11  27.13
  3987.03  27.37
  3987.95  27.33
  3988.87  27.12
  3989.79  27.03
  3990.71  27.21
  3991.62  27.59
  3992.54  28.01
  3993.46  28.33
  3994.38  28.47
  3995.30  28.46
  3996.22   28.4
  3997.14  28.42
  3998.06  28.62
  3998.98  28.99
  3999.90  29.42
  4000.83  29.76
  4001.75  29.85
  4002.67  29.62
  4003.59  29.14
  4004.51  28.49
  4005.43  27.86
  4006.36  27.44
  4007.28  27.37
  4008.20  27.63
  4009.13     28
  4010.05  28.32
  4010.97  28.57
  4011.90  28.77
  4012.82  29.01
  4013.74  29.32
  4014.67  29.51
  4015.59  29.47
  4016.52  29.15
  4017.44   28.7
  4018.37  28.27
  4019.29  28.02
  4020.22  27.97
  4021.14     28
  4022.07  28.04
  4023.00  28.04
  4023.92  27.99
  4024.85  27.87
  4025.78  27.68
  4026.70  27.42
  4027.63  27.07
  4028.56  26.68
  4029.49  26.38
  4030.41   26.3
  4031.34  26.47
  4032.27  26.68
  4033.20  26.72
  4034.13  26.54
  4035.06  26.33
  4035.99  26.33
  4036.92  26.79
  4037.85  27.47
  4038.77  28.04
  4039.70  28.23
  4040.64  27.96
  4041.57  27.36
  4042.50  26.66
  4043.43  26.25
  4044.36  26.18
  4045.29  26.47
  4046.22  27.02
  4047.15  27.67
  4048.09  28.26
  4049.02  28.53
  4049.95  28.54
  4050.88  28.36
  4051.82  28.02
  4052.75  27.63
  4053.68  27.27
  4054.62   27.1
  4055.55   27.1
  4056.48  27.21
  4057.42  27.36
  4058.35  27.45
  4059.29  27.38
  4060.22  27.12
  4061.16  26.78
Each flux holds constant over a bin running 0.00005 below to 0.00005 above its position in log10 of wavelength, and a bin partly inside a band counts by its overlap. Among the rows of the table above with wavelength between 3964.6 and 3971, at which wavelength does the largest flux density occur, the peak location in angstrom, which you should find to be 3965.06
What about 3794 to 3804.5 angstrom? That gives 3804.08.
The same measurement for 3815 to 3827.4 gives 3819.00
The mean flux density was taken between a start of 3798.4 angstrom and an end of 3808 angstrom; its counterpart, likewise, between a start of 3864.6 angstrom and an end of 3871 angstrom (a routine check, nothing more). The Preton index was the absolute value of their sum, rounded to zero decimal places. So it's 46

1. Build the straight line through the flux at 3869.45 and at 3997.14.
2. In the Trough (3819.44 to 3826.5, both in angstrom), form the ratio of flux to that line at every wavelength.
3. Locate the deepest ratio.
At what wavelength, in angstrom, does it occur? 3826.04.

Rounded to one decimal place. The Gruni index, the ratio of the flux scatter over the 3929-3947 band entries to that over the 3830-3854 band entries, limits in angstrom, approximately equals 1.1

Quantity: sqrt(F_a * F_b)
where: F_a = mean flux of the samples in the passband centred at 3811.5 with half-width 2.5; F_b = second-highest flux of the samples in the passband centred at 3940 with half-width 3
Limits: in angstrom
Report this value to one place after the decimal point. 24.9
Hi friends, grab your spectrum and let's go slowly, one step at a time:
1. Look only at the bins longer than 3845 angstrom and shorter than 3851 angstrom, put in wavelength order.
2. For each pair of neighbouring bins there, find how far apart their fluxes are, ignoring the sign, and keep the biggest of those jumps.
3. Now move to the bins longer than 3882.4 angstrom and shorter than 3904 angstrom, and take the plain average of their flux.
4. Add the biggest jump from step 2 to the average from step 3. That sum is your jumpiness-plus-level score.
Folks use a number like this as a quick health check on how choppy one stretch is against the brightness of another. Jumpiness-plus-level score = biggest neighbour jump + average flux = 22.5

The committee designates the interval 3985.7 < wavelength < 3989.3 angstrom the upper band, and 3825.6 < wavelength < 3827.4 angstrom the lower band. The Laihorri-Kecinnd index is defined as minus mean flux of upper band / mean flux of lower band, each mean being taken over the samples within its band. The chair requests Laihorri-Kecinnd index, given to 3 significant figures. -1.28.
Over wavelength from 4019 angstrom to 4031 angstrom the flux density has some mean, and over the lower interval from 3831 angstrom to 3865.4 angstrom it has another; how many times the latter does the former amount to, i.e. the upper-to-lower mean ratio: 1.15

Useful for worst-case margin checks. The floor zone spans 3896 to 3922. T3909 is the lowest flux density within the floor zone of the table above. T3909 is 23.29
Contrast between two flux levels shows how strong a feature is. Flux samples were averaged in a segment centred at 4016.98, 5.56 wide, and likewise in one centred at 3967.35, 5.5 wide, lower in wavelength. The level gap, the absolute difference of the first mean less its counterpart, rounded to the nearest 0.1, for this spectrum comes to 17.3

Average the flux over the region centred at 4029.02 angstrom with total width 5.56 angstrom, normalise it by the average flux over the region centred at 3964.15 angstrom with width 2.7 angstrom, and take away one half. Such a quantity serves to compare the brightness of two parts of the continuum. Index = 0.91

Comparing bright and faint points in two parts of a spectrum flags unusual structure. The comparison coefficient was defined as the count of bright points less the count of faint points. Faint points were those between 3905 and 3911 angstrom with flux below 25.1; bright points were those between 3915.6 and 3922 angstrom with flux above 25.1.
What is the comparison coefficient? 1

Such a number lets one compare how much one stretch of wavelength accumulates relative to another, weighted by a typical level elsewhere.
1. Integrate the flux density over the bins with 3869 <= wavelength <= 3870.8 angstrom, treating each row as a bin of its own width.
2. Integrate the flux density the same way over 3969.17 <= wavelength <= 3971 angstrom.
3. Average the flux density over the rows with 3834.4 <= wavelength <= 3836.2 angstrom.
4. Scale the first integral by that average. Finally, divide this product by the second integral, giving 32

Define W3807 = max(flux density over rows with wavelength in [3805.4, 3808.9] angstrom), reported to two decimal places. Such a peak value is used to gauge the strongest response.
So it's 26.17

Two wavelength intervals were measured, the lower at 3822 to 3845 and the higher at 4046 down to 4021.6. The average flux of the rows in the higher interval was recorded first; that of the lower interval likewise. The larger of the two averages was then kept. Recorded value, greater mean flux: 27.1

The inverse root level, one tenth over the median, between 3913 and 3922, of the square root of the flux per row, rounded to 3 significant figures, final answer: 0.0200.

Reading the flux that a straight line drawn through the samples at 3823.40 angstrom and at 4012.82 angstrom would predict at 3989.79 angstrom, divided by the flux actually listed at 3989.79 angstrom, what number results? 1.04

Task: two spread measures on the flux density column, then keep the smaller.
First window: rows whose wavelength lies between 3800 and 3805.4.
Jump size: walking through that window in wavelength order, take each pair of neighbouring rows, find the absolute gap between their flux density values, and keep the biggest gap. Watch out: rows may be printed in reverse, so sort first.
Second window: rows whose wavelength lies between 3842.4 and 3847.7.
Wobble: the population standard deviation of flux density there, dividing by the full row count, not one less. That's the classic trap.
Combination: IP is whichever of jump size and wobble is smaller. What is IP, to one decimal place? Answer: 1.0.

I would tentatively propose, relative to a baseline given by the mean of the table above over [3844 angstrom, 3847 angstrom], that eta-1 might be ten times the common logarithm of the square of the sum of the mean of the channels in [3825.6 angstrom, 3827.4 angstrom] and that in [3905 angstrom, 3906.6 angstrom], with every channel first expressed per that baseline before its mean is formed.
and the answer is 4.22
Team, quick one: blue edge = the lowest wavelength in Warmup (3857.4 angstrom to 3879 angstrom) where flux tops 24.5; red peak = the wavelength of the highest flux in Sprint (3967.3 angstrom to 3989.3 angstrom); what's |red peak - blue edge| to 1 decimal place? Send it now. 129.1 angstrom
